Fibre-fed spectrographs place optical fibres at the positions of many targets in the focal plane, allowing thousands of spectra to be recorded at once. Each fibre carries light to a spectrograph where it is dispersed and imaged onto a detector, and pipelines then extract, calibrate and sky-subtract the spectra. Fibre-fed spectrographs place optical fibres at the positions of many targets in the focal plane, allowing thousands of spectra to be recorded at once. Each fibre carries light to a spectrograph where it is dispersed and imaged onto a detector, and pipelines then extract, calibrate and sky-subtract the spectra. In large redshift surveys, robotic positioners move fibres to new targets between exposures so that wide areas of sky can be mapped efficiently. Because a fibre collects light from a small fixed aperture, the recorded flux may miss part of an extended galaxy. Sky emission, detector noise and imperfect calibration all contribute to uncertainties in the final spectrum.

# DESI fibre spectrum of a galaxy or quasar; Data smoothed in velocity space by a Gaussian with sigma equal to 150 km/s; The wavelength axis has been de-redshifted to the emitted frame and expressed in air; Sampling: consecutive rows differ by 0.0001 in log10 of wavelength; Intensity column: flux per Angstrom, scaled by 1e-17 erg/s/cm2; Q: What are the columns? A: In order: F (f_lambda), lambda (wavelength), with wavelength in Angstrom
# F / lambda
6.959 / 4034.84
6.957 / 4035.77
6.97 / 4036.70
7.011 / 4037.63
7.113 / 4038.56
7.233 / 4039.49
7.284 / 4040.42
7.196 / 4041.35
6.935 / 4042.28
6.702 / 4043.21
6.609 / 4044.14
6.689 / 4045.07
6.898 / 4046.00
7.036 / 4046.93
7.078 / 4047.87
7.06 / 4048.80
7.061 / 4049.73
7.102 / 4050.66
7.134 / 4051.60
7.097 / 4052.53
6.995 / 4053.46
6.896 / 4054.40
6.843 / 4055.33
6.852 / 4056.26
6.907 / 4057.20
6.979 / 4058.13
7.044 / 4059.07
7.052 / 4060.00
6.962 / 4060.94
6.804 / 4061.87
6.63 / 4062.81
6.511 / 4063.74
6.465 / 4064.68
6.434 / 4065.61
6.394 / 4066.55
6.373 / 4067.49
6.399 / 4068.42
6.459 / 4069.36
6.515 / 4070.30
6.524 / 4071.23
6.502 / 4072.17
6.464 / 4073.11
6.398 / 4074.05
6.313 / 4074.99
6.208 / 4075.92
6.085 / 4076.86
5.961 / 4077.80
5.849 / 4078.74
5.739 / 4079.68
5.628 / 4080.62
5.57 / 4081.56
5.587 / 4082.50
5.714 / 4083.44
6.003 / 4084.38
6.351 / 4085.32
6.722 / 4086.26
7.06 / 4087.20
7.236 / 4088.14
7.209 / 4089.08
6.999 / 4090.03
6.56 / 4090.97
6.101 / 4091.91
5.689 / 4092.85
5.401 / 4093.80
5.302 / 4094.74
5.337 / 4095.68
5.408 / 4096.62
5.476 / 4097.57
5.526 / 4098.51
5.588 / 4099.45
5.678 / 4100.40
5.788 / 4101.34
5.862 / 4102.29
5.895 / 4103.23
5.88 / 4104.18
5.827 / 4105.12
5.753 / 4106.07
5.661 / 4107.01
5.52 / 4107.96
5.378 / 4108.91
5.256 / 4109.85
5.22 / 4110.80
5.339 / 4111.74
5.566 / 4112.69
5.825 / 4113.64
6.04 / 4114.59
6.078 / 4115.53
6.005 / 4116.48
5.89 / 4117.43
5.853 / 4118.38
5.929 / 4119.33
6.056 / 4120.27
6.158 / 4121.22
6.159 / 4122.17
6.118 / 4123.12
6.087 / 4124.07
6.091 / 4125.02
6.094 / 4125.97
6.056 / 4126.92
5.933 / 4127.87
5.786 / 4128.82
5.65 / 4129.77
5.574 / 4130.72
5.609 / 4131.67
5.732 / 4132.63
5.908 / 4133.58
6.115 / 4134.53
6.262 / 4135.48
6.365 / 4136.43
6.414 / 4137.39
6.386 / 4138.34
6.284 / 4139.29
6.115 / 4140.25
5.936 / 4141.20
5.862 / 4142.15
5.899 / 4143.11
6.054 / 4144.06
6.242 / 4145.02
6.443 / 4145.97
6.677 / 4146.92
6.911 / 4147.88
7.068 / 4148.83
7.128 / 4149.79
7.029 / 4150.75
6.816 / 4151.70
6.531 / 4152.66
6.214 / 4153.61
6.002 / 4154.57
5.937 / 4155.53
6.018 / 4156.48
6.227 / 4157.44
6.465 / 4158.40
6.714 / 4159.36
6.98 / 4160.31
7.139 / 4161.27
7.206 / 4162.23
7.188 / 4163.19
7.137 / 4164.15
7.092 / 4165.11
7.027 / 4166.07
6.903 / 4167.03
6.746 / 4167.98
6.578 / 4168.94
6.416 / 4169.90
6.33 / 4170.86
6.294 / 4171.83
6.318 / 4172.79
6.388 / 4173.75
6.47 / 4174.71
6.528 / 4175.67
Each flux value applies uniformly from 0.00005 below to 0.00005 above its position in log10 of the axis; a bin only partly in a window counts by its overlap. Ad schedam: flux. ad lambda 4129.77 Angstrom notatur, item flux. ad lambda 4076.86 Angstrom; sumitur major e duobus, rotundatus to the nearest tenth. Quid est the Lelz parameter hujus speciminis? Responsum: 6.1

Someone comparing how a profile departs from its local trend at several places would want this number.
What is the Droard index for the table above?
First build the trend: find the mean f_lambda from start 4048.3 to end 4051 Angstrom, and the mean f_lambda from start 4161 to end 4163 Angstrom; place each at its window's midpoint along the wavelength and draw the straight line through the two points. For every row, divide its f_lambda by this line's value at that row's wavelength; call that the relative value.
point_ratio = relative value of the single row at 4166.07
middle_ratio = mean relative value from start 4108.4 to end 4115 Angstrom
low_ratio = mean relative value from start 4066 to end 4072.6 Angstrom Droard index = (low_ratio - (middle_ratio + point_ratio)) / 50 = -0.0169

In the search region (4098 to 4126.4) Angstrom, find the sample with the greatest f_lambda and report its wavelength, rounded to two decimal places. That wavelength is 4122.17 Angstrom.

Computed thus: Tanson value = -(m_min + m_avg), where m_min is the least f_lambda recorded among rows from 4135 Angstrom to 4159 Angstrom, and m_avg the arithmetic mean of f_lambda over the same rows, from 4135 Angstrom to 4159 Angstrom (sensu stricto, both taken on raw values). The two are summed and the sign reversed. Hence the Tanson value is -12.2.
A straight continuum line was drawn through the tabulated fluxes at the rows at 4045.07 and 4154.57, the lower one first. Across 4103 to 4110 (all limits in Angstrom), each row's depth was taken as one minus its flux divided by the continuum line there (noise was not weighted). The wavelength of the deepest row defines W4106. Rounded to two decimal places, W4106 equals 4109.85 Angstrom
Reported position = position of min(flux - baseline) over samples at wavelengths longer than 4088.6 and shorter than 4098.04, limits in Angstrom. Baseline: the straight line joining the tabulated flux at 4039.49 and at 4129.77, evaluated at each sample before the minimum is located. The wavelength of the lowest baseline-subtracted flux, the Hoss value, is 4094.74 Angstrom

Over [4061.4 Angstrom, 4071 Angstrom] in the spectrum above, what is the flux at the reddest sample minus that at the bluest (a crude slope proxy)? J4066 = -0.3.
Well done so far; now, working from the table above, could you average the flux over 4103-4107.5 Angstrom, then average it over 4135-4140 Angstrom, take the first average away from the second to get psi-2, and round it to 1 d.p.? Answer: 0.5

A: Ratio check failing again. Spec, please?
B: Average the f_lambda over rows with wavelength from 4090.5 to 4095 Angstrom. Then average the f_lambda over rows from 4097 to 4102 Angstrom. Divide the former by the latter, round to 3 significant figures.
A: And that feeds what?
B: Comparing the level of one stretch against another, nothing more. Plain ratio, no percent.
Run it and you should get 1.04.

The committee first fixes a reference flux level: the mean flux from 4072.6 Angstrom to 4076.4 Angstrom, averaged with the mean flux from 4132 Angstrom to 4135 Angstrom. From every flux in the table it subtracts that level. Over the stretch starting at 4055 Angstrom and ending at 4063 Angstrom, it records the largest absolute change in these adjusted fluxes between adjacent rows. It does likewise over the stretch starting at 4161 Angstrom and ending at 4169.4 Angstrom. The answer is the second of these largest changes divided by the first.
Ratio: 1.0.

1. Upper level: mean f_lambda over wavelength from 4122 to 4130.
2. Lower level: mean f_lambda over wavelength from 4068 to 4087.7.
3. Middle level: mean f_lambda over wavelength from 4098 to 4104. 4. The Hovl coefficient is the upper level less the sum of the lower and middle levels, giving -5.9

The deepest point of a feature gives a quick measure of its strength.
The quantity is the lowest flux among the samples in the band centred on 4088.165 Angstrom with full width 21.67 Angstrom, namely 5.302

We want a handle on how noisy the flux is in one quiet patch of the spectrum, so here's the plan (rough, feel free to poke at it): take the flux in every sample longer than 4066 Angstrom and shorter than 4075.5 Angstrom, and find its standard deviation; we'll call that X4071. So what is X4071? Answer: 0.07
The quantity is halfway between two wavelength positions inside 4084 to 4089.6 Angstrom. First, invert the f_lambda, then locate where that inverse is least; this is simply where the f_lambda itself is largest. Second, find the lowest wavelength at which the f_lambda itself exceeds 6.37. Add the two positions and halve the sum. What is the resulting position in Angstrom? 4087.2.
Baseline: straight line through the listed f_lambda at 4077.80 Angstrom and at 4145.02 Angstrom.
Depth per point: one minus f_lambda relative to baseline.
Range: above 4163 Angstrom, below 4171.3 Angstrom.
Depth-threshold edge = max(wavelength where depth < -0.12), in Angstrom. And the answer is 4165.11 Angstrom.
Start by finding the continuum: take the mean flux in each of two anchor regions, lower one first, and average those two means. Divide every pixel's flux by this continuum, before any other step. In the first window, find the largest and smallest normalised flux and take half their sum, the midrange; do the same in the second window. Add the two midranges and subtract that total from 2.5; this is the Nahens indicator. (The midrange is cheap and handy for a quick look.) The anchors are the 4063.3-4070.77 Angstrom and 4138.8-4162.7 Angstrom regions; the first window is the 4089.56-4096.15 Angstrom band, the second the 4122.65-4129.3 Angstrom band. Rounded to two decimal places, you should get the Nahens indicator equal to 0.63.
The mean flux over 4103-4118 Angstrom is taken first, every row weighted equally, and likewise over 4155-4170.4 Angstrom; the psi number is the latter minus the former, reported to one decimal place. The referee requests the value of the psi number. 1.0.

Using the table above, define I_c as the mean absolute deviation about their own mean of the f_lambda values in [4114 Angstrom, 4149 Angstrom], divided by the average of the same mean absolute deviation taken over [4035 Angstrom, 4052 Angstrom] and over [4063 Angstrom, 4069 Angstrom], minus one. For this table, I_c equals 1.5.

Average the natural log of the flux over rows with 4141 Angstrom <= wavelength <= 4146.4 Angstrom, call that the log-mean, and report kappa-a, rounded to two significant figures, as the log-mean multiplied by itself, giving 3.3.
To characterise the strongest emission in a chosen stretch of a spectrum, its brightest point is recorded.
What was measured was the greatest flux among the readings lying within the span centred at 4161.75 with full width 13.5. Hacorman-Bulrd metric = 7.206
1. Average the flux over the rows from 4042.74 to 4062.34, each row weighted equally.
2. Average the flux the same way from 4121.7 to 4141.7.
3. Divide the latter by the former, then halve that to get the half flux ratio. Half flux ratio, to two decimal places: 0.43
